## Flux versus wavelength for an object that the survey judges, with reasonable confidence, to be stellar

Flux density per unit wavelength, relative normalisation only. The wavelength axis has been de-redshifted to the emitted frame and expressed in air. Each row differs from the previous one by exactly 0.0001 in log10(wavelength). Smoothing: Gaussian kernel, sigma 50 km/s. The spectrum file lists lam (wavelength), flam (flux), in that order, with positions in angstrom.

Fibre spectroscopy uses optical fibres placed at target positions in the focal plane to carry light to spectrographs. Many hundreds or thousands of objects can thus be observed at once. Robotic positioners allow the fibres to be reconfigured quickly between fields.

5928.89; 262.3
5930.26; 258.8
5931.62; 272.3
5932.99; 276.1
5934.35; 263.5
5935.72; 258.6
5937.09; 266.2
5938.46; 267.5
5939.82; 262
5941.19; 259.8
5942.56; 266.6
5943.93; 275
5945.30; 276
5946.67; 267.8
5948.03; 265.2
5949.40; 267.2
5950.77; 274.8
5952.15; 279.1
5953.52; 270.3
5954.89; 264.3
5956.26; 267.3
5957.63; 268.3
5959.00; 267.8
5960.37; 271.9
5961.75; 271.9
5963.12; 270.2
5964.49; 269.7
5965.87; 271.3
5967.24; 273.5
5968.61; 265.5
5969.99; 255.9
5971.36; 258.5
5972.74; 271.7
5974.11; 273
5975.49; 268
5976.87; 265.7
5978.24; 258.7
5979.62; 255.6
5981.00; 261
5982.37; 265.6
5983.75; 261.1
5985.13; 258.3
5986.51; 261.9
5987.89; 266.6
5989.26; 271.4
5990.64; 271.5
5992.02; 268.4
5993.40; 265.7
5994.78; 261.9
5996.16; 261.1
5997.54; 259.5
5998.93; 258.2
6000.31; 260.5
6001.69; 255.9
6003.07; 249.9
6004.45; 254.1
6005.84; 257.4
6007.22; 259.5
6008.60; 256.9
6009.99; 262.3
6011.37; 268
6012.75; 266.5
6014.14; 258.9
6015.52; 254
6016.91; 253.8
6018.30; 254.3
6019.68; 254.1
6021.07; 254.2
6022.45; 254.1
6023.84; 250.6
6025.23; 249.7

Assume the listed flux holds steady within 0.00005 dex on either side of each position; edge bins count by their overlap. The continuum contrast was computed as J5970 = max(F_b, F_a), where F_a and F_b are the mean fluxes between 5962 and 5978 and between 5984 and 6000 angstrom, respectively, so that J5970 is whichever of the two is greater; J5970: 268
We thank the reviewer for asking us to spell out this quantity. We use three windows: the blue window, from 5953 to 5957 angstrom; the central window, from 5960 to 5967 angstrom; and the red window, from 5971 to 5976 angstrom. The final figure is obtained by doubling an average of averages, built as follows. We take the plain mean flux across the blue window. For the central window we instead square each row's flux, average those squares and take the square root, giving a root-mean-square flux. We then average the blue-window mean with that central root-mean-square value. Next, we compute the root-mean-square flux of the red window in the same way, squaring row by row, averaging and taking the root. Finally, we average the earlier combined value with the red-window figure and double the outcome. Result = 537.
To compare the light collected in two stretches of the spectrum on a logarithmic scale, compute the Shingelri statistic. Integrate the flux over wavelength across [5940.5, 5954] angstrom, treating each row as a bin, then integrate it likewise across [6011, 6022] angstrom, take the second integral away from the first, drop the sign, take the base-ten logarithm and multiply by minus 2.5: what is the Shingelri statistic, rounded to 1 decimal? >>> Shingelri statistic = -7.3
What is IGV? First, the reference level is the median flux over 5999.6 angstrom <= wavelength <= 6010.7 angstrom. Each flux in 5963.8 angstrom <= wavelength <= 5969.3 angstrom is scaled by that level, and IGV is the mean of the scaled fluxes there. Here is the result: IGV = 1.05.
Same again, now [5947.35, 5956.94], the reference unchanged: 1.05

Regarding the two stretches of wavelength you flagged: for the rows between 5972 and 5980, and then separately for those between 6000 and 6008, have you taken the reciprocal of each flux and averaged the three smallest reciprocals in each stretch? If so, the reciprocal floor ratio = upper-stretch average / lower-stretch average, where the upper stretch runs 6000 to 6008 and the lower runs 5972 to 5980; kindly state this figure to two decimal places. 1.05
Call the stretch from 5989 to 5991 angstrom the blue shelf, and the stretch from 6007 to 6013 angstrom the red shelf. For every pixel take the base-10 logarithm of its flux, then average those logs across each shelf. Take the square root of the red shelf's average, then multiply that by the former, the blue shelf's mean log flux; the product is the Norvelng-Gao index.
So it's 3.79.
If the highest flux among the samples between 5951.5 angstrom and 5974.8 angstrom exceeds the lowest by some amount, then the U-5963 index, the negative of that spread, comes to -23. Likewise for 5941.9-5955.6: -15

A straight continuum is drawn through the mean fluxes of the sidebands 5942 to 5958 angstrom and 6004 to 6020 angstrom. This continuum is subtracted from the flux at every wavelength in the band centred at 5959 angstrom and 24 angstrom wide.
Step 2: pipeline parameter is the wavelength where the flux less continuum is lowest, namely 5969.99 angstrom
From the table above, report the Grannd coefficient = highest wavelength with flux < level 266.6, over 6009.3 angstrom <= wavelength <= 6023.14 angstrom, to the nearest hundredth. 6022.45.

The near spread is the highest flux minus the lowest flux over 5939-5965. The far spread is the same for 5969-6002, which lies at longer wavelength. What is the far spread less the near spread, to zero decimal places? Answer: -2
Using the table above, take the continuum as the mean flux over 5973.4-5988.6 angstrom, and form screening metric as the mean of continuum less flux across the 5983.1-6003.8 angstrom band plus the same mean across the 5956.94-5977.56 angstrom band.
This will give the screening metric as -4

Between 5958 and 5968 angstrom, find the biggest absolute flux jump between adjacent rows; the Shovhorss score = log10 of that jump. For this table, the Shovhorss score 0.61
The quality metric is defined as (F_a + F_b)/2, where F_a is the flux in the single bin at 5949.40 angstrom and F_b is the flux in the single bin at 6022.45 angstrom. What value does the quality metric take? 261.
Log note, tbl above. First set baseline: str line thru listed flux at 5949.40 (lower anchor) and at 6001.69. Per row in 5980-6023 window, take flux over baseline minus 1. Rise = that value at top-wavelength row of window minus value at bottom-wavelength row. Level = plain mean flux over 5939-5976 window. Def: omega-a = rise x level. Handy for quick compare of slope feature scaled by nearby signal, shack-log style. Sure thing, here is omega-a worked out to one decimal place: 2.2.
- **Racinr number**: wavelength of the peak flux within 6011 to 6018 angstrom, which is 6011.37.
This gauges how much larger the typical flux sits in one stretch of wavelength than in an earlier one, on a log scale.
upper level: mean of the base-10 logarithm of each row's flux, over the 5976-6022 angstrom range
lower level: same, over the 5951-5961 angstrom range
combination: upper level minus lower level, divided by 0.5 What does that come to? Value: -0.031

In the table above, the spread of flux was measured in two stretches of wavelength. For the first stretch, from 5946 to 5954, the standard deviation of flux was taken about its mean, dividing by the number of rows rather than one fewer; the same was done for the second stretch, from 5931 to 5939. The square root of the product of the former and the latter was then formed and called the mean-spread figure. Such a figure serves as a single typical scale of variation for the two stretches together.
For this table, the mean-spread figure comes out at 5.2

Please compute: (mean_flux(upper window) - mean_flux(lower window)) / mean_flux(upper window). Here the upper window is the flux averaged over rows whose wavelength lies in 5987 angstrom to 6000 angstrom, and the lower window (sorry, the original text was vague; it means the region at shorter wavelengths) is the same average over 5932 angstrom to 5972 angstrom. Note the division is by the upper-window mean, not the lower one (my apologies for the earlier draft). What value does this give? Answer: -0.012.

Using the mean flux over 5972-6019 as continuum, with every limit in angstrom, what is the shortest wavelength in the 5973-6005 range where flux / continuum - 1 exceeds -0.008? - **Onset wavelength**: 5974.11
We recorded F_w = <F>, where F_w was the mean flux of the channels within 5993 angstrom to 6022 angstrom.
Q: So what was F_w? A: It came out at 258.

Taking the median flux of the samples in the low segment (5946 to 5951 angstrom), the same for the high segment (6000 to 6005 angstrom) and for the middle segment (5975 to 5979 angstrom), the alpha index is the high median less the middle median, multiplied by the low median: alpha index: -2862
